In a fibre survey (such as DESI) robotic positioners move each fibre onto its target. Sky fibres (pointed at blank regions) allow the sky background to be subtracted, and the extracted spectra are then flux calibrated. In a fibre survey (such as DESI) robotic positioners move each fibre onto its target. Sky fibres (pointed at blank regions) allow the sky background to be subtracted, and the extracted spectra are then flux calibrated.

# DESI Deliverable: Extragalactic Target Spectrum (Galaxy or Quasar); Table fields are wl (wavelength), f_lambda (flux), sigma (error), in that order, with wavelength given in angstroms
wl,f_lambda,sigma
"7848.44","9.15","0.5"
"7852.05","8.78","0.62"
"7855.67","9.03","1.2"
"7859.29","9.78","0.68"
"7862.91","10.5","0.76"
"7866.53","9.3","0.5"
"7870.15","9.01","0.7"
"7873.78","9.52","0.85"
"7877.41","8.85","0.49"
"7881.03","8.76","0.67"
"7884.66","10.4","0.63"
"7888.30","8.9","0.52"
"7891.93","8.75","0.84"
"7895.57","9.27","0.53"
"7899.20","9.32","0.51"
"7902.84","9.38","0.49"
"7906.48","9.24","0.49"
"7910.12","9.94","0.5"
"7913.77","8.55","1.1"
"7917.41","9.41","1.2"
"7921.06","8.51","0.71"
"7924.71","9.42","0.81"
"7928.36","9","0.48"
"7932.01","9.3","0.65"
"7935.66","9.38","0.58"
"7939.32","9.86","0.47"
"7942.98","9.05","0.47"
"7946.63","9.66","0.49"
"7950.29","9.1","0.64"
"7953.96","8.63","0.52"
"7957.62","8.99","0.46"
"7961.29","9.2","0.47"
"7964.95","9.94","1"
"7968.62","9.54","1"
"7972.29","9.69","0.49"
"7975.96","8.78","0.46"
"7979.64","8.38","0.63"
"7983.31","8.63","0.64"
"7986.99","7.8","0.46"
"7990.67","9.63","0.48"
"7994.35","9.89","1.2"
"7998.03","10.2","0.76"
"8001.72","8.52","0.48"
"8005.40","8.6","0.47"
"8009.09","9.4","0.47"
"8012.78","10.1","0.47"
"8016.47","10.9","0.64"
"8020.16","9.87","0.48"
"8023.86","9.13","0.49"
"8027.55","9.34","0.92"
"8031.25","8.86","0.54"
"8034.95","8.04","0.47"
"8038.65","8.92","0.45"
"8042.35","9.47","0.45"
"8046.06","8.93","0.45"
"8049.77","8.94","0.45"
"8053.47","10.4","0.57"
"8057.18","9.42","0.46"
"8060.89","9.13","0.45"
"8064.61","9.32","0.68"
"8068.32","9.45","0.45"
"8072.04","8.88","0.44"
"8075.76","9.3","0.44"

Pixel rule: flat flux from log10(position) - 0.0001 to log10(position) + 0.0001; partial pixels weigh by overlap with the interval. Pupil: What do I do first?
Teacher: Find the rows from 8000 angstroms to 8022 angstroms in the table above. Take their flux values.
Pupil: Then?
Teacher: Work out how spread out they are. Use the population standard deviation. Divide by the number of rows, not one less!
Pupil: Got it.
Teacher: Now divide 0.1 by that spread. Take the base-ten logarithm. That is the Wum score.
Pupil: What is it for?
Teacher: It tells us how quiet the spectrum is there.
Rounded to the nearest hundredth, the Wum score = -0.92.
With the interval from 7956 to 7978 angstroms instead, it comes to -0.61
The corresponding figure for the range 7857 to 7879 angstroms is -0.74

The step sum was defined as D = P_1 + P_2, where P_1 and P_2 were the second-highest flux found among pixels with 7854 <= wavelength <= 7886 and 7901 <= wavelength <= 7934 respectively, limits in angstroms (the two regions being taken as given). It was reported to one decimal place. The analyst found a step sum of 19.8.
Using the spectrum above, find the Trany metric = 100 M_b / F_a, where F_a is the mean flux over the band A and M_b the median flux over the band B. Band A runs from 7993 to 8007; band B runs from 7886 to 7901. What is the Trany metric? 98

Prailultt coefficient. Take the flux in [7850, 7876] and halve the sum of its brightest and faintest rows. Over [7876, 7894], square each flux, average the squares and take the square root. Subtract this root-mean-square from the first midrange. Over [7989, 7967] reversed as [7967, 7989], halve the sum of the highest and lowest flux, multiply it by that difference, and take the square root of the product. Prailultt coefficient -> 2.06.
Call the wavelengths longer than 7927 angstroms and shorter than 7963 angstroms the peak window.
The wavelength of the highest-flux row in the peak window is 7939.32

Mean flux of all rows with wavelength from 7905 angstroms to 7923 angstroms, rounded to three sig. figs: 9.13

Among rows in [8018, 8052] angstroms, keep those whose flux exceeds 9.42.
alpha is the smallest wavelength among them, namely 8020.16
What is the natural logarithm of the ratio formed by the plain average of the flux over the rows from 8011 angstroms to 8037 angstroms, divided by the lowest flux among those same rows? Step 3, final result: 0.16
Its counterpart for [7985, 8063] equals 0.18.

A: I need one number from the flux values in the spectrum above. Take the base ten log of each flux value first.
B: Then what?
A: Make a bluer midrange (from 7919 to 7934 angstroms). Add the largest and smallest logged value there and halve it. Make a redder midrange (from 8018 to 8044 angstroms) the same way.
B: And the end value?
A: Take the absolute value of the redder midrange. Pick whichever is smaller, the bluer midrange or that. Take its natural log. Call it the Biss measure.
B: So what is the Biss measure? -0.052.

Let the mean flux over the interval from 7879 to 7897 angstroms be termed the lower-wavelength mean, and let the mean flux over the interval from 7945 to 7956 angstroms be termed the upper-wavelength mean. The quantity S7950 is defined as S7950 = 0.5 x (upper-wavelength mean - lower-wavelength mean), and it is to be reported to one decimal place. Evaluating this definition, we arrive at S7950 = 0.0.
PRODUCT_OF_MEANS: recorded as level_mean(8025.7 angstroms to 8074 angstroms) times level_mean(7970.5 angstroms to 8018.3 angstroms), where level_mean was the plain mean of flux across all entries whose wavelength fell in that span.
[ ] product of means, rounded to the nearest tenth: 84.9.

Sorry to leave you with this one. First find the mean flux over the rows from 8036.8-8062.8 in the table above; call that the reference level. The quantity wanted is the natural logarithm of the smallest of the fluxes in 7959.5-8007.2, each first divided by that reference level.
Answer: -0.18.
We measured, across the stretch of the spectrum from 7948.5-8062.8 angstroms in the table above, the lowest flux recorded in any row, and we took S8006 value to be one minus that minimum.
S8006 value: -6.80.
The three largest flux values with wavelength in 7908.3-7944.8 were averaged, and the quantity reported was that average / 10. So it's 0.97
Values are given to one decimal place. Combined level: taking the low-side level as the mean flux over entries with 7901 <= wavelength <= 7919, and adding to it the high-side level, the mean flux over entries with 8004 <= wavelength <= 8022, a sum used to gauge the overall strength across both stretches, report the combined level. 19.1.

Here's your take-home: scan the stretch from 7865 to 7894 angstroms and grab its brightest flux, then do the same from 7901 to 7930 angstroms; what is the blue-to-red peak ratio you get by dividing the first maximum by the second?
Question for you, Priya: 1.05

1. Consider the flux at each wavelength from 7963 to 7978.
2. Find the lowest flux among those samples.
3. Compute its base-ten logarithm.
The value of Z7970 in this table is 0.9435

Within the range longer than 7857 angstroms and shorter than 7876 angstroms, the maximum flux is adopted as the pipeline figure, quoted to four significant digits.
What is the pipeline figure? 10.50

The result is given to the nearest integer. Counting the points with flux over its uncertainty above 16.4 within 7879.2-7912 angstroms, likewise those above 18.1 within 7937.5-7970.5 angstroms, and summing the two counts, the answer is 12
